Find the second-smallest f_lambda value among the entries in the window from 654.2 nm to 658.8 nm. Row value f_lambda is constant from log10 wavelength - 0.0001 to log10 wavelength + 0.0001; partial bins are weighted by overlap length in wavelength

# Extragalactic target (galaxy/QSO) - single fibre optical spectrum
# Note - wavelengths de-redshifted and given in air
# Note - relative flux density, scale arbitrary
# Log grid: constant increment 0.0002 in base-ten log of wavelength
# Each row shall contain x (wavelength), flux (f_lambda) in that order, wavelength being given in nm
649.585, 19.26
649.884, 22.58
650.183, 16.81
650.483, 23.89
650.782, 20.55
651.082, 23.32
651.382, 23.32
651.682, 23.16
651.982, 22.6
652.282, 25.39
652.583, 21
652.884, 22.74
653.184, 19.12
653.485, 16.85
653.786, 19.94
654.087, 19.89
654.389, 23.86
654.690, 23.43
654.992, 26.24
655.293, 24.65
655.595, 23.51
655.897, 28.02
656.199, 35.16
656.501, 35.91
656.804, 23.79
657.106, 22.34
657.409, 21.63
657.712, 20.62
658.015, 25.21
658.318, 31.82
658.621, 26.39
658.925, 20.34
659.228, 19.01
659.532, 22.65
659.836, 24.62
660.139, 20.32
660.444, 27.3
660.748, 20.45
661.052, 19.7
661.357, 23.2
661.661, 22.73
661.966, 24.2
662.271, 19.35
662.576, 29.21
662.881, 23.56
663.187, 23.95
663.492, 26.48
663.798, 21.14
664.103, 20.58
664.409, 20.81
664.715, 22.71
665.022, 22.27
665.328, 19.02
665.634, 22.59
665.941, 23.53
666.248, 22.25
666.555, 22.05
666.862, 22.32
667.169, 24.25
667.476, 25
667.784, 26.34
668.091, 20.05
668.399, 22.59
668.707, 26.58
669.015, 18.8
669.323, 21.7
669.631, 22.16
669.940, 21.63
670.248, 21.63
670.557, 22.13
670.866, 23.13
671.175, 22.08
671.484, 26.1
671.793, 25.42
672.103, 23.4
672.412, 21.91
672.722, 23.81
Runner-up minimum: 21.63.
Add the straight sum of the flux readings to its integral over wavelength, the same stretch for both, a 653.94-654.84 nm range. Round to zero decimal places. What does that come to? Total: 87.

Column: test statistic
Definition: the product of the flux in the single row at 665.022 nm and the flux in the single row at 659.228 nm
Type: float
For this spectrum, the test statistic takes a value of 423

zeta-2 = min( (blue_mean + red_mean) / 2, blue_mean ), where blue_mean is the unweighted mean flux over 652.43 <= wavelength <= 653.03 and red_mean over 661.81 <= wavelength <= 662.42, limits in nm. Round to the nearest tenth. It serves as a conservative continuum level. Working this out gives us 21.8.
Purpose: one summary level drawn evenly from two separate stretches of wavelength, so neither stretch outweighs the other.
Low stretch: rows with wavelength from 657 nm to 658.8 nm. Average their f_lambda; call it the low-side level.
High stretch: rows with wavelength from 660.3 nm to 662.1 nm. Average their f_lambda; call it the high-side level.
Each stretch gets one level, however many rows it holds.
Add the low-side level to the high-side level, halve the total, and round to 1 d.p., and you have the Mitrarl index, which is 23.8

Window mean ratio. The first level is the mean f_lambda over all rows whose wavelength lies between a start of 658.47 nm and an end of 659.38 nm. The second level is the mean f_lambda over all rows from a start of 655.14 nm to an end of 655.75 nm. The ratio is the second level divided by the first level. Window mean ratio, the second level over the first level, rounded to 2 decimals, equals 1.10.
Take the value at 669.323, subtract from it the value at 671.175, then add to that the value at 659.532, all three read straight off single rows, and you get 22.3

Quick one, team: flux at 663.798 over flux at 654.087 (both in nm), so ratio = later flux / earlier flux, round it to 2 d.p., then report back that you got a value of 1.06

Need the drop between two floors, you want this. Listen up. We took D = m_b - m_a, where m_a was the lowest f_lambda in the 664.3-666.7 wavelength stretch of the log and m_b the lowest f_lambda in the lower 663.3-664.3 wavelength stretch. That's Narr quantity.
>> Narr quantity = 1.6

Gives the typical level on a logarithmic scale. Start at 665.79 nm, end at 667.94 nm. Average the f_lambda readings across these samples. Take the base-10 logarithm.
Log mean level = 1.37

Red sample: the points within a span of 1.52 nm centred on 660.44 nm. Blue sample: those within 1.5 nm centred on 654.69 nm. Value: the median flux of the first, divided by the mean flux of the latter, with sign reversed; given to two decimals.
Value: -0.87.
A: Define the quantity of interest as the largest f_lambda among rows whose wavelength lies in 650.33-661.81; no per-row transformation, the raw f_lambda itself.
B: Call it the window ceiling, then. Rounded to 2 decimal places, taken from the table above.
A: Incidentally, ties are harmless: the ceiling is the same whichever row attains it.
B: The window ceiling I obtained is 35.91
